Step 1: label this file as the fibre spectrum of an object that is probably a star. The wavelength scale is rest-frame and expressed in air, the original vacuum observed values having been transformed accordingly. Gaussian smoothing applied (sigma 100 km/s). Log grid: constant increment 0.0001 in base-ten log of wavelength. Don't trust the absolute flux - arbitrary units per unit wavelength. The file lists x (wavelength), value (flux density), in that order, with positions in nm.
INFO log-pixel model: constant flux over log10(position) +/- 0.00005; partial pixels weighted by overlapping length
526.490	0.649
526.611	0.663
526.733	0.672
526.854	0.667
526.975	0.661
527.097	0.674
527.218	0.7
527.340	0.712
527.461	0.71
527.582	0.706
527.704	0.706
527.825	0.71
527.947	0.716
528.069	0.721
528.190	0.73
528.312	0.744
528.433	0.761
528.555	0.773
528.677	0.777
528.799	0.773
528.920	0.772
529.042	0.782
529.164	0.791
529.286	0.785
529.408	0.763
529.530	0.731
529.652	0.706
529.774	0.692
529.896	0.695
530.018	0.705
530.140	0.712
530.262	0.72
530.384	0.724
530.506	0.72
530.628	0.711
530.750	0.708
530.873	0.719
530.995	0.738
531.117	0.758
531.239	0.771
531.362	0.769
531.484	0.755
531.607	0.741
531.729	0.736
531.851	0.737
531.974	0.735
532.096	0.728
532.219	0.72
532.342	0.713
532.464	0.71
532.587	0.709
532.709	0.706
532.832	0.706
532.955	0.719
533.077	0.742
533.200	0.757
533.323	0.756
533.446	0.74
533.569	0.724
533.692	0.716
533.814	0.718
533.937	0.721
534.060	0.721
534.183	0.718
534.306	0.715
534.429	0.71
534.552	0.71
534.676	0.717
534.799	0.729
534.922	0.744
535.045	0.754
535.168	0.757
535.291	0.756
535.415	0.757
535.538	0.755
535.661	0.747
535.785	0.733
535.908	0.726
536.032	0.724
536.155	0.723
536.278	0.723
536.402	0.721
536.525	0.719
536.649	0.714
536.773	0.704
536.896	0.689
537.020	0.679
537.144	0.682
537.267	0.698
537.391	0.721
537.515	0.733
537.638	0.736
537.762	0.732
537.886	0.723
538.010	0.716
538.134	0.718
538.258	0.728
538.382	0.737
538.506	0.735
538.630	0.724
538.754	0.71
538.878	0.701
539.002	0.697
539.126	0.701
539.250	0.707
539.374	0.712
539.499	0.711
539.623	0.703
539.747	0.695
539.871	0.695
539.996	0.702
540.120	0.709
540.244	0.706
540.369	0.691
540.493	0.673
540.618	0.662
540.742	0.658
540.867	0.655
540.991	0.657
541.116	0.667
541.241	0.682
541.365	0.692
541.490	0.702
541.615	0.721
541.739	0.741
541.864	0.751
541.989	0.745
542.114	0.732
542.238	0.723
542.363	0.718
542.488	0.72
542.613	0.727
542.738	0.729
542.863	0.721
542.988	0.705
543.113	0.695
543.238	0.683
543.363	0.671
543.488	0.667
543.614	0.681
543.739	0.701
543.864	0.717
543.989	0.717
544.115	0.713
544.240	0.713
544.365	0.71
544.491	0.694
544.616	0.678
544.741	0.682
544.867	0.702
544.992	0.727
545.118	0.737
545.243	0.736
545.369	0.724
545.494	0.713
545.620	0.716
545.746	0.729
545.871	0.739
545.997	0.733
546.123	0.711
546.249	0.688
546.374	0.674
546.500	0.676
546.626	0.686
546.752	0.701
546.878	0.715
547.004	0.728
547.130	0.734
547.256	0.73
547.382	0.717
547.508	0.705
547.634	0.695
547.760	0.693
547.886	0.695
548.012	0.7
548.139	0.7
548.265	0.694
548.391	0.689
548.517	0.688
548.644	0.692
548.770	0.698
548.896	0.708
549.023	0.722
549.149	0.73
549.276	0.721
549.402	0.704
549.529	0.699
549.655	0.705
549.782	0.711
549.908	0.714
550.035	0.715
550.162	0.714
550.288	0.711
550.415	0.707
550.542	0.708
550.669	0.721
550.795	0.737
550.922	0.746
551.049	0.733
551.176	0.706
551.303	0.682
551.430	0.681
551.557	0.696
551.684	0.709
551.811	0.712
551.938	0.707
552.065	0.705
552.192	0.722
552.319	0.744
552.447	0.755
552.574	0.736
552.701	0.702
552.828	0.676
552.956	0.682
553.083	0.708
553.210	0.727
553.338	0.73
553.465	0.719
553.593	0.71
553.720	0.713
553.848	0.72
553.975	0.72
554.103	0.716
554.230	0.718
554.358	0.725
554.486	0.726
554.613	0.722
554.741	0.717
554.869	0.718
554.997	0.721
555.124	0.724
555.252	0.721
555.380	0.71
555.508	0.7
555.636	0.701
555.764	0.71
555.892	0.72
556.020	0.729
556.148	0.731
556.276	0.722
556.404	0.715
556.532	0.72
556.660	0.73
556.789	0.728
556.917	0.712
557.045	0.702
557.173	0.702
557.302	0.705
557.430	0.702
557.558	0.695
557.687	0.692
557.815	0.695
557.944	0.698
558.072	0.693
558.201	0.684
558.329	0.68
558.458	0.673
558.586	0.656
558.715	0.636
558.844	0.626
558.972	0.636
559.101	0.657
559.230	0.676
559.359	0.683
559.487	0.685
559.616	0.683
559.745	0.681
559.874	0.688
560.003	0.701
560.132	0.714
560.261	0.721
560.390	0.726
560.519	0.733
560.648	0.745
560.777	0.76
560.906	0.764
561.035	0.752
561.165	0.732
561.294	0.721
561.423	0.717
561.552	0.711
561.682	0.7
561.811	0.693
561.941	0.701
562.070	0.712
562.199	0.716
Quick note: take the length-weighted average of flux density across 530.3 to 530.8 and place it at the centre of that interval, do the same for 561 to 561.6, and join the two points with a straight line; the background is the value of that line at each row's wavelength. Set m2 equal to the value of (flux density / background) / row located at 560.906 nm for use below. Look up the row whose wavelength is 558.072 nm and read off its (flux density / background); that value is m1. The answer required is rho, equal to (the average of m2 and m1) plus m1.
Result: 1.96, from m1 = 0.96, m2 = 1.05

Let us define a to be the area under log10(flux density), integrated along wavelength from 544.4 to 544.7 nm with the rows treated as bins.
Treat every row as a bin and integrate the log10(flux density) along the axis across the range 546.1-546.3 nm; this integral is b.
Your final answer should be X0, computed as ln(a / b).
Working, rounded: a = -0.049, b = -0.031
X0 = 0.45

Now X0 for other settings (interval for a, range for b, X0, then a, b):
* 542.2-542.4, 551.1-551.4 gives -0.51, -0.028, -0.048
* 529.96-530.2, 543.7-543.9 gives 0.18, -0.036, -0.030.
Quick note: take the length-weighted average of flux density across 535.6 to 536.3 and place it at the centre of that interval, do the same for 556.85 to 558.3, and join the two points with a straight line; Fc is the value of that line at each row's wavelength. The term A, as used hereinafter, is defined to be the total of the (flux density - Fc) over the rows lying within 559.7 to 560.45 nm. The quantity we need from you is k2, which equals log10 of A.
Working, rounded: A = 0.06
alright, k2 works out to -1.19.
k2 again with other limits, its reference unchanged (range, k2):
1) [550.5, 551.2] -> -0.98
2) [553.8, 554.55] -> -0.97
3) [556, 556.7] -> -0.83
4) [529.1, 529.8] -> -1.49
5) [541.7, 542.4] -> -1.07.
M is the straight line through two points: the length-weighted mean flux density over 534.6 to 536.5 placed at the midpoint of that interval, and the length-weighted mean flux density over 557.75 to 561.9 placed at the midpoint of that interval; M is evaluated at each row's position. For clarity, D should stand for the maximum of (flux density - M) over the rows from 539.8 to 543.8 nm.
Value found 0.024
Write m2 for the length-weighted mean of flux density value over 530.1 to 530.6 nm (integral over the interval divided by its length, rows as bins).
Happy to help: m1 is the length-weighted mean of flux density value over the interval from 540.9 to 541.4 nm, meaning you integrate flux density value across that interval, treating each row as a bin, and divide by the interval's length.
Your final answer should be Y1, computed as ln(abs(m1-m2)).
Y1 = -3.07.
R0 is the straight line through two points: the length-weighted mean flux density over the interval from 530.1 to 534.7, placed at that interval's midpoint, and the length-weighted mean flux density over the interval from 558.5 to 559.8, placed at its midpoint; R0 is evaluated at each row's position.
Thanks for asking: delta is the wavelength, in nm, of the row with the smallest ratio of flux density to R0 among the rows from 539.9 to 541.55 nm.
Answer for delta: 540.867 nm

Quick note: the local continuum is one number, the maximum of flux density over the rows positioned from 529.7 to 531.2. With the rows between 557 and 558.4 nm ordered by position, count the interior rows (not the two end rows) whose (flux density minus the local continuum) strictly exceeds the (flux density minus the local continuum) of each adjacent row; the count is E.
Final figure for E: 2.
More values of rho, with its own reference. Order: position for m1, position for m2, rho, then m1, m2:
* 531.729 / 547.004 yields 2.04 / 1.03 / 1.01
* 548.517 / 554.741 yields 1.92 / 0.95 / 0.99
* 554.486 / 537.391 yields 2.01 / 1.00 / 1.00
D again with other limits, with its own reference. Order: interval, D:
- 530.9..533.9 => 0.027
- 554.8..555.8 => 0.019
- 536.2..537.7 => 0.002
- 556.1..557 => 0.027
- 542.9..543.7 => -0.020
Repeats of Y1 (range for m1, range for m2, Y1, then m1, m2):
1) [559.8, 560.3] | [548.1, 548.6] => -4.43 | 0.70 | 0.692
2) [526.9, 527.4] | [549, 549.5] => -3.44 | 0.69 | 0.717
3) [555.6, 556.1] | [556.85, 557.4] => -4.55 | 0.72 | 0.706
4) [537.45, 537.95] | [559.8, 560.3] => -3.63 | 0.73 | 0.704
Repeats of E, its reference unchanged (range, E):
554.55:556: 1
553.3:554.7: 1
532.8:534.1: 1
